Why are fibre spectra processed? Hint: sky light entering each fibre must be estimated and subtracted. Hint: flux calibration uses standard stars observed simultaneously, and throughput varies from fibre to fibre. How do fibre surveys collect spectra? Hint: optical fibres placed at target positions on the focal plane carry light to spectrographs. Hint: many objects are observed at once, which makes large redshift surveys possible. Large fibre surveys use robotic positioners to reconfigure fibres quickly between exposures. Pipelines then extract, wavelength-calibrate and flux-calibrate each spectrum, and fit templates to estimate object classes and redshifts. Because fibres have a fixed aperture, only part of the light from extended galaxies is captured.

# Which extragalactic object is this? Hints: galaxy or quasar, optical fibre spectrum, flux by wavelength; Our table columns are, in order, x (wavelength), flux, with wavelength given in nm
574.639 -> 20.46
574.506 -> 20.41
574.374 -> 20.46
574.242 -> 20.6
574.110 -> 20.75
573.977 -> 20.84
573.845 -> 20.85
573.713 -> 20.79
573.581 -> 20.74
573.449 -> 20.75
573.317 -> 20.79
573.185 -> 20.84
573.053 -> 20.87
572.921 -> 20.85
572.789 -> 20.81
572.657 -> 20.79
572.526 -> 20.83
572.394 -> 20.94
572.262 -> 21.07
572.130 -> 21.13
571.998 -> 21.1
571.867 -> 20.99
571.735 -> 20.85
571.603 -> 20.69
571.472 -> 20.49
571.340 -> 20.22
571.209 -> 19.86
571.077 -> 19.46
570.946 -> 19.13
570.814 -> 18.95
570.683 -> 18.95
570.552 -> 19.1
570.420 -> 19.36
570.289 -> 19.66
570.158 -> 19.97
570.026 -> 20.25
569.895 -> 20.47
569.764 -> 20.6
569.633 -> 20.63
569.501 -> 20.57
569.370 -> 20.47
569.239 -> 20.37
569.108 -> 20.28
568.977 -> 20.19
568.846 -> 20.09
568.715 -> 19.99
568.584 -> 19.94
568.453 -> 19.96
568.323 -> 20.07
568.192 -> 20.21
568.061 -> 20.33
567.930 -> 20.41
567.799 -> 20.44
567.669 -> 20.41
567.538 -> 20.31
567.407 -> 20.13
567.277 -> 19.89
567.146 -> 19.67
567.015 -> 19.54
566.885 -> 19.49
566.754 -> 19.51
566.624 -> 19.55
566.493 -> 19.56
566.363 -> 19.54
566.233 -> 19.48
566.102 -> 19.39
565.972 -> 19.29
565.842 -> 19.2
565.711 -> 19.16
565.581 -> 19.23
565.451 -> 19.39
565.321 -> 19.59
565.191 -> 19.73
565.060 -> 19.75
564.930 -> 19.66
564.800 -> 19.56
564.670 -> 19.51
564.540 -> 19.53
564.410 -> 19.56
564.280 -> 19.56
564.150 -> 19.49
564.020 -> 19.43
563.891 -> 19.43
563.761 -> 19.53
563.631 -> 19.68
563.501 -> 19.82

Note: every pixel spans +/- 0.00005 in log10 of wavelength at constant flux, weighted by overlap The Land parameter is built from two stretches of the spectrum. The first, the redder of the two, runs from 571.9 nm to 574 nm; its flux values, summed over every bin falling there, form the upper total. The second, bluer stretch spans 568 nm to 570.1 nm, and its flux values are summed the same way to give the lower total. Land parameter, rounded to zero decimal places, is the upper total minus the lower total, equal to 10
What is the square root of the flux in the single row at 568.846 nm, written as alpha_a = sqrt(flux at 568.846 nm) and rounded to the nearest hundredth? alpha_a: 4.48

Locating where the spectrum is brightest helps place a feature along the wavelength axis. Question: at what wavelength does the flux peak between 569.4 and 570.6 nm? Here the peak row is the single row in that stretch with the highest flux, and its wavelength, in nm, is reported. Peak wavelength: 569.633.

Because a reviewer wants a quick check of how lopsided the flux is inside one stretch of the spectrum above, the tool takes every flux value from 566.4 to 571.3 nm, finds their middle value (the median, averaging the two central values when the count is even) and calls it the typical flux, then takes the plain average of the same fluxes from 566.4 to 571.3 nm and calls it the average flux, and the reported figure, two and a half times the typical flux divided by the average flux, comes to 2.51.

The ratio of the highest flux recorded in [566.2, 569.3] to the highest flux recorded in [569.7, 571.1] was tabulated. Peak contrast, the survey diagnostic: 0.99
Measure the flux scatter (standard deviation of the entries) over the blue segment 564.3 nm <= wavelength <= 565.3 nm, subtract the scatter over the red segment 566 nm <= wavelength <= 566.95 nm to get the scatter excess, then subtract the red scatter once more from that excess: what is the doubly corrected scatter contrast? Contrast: -0.02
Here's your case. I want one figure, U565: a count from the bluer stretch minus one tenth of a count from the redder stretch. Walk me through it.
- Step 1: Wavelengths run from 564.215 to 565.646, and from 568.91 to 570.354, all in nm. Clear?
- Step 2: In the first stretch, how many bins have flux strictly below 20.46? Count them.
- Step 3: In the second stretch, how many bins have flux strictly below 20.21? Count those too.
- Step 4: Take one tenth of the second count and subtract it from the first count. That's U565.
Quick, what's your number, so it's 10.7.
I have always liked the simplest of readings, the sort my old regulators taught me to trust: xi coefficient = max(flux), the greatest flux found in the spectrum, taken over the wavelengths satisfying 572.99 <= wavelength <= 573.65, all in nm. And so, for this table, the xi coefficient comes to 20.87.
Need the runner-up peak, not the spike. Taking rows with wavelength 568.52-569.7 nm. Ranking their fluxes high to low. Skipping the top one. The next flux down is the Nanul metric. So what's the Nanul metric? 20.57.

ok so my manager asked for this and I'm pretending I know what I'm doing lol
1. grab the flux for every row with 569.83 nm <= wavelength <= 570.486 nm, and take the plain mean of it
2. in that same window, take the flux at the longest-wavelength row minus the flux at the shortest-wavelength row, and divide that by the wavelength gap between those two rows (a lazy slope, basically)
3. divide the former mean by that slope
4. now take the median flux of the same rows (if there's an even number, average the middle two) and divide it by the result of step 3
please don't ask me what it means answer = -2.1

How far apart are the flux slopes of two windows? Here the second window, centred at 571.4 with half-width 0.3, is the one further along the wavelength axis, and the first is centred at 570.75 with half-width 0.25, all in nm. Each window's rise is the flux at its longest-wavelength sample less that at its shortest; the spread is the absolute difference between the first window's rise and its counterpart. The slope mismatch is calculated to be 0.80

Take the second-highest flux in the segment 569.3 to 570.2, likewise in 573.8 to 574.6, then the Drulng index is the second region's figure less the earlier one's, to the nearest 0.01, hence 0.24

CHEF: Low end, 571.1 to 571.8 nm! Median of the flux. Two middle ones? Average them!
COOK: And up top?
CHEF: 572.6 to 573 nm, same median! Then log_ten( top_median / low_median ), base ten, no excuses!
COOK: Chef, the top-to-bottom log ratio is 0.0067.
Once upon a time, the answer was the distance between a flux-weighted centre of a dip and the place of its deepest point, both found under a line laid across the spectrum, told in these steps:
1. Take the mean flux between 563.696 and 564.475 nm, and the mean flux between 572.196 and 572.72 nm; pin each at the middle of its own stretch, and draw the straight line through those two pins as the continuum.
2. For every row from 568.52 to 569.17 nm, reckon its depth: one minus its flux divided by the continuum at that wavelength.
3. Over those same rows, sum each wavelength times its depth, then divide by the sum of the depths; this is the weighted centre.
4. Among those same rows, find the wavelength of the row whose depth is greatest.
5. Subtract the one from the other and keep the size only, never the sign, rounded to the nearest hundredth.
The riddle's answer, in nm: 0.18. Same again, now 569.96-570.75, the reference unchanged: 0.22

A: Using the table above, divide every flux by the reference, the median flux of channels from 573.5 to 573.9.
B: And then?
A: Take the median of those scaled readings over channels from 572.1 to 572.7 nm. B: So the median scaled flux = 1.01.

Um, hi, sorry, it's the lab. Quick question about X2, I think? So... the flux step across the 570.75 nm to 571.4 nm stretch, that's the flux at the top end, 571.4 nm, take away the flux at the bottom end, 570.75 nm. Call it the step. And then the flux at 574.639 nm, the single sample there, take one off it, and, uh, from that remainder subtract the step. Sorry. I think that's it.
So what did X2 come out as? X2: 18.2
